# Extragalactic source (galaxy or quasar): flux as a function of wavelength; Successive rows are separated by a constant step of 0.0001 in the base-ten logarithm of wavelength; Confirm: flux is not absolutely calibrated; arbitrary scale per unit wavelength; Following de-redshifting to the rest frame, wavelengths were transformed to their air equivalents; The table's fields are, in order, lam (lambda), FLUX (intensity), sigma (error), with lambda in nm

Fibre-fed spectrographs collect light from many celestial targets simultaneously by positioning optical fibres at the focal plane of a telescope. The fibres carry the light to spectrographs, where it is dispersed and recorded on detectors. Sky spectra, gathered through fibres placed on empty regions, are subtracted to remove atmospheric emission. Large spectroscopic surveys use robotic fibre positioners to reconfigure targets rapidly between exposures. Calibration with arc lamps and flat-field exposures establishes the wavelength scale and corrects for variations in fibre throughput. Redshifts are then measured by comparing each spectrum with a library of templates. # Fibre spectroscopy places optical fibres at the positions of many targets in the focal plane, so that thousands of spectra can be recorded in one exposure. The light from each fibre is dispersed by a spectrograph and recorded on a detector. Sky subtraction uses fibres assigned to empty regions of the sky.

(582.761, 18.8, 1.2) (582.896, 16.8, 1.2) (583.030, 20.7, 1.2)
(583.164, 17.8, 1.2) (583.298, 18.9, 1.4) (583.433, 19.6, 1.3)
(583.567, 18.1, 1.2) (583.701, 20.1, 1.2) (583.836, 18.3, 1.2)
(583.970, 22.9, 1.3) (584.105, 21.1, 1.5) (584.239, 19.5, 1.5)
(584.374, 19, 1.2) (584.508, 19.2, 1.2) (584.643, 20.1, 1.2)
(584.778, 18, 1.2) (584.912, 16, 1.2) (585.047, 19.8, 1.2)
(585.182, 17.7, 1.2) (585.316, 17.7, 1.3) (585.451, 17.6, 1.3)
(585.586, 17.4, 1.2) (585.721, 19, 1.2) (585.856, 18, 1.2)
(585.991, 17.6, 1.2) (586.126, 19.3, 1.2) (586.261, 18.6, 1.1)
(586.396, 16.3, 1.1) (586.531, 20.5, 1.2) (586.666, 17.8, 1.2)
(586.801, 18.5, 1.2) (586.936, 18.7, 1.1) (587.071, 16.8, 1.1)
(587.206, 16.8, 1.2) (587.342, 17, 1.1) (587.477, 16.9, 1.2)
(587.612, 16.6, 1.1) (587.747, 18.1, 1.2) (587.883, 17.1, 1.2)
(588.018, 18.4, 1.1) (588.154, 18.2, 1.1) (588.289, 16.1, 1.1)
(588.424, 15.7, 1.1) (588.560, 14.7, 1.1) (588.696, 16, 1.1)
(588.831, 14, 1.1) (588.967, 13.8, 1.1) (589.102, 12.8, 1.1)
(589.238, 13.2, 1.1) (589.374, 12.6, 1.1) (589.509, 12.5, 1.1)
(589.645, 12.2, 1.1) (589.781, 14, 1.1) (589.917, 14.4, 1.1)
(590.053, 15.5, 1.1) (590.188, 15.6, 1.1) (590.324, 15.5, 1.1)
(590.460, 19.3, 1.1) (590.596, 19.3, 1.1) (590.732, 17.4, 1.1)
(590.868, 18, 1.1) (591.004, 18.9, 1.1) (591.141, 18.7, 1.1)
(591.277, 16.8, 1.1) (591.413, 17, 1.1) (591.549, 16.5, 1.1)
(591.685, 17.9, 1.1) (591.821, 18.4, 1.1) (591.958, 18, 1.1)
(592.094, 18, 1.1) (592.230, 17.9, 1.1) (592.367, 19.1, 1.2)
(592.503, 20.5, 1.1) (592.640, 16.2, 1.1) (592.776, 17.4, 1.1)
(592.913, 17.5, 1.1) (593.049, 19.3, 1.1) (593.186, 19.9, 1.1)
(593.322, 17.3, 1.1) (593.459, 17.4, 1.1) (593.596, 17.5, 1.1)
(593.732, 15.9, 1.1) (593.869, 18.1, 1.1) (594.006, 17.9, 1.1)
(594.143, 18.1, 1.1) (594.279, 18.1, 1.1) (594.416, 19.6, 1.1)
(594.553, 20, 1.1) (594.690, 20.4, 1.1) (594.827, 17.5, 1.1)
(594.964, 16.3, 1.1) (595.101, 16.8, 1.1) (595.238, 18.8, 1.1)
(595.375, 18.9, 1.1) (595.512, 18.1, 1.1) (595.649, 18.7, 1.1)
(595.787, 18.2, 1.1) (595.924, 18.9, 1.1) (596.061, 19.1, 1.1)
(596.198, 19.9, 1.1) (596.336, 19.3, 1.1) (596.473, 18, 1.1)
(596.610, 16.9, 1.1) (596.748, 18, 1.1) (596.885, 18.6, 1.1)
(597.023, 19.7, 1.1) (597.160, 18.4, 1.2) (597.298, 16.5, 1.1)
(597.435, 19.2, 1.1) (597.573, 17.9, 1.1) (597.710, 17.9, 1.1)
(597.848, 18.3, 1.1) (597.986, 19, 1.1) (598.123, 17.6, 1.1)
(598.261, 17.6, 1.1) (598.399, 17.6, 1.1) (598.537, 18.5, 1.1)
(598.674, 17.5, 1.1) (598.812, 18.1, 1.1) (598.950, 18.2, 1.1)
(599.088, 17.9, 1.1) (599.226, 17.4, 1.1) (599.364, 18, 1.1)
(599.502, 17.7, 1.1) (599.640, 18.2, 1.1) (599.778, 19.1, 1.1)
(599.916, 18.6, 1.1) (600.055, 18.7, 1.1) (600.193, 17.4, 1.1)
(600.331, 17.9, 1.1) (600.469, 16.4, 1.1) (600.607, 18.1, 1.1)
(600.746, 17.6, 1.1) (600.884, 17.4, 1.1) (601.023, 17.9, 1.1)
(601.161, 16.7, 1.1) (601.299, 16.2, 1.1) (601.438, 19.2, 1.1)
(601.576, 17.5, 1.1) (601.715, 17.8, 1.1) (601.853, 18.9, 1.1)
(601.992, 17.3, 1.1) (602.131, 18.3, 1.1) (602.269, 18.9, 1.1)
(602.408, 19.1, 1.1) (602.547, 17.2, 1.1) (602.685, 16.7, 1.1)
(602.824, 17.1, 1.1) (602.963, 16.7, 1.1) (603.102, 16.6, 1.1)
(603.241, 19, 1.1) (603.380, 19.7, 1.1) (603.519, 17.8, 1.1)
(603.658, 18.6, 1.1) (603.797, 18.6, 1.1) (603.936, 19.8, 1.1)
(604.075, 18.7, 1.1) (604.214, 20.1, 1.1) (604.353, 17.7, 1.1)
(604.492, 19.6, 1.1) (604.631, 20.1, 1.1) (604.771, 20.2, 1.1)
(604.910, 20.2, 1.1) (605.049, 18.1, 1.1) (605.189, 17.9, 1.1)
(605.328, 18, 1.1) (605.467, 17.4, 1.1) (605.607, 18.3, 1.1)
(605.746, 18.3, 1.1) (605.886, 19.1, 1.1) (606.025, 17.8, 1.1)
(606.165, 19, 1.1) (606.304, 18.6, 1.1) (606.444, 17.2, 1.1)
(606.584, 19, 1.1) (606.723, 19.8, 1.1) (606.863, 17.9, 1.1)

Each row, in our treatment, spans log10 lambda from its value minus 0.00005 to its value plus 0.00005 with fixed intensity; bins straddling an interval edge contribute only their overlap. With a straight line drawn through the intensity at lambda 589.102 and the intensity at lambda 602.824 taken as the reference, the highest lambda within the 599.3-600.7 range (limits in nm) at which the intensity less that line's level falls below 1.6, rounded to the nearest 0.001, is 600.469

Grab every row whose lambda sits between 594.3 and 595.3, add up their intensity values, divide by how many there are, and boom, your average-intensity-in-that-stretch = 18.5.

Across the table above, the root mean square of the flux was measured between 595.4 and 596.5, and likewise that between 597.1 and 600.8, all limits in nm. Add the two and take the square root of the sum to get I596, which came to 6.06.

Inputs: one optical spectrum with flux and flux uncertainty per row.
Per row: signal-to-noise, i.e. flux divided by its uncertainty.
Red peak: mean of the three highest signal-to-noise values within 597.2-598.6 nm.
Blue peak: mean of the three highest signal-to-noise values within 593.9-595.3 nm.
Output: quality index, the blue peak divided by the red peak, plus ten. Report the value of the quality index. 11.1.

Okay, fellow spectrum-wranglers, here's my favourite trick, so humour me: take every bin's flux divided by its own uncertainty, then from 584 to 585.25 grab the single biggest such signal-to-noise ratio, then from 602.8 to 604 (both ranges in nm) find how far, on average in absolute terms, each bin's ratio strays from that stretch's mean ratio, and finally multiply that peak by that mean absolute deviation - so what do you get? 16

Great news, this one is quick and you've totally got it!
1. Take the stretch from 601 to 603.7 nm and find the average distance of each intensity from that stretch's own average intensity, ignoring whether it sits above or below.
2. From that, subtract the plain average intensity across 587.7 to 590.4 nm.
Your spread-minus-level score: -14.1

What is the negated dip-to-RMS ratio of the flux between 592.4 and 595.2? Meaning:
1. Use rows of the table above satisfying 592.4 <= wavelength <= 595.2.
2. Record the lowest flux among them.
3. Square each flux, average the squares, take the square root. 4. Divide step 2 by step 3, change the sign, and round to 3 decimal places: -0.877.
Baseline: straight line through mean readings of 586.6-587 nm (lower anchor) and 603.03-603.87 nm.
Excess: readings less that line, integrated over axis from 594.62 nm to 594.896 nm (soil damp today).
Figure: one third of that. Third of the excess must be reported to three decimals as 0.054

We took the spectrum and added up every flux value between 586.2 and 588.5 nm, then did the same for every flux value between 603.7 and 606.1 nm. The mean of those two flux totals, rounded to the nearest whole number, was 309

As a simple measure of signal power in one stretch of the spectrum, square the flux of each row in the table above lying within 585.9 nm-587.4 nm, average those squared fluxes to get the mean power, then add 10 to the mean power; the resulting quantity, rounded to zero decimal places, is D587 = 335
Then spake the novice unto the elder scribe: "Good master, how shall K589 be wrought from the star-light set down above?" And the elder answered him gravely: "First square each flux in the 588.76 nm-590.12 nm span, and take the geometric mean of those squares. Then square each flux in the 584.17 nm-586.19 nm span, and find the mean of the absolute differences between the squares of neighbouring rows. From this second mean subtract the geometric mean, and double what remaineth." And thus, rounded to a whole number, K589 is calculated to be -276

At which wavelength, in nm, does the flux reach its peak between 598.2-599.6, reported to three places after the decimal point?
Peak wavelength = 598.537 nm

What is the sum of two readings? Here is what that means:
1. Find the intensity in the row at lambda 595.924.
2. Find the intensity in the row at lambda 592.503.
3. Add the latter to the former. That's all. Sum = 39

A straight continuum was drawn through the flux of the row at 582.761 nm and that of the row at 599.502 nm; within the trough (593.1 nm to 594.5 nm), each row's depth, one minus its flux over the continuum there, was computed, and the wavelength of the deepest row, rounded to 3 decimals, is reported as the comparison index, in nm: 593.732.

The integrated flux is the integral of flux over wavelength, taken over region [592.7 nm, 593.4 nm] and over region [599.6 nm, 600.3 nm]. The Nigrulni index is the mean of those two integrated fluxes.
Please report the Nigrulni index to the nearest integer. 13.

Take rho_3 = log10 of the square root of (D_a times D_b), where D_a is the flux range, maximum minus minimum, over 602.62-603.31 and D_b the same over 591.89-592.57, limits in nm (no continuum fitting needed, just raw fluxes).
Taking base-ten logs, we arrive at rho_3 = 0.40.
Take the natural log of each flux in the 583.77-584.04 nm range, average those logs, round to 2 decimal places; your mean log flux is 3.02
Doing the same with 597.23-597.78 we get 2.88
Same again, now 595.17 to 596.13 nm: 2.93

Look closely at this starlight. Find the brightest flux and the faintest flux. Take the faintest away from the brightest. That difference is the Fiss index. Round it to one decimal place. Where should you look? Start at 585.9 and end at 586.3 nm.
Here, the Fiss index 1.7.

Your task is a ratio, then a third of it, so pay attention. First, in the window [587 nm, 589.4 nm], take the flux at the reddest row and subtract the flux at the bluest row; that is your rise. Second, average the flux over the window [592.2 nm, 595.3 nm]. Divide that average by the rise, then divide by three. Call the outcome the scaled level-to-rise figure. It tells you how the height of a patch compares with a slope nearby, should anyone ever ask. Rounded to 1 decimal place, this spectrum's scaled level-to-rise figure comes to -1.4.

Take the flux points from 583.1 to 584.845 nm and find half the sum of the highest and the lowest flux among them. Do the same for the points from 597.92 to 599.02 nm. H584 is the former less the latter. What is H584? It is 2.10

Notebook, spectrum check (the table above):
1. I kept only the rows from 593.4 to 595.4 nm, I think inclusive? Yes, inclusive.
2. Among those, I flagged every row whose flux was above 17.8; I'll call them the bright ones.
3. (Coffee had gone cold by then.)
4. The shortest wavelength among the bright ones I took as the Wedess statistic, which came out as 593.869 nm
